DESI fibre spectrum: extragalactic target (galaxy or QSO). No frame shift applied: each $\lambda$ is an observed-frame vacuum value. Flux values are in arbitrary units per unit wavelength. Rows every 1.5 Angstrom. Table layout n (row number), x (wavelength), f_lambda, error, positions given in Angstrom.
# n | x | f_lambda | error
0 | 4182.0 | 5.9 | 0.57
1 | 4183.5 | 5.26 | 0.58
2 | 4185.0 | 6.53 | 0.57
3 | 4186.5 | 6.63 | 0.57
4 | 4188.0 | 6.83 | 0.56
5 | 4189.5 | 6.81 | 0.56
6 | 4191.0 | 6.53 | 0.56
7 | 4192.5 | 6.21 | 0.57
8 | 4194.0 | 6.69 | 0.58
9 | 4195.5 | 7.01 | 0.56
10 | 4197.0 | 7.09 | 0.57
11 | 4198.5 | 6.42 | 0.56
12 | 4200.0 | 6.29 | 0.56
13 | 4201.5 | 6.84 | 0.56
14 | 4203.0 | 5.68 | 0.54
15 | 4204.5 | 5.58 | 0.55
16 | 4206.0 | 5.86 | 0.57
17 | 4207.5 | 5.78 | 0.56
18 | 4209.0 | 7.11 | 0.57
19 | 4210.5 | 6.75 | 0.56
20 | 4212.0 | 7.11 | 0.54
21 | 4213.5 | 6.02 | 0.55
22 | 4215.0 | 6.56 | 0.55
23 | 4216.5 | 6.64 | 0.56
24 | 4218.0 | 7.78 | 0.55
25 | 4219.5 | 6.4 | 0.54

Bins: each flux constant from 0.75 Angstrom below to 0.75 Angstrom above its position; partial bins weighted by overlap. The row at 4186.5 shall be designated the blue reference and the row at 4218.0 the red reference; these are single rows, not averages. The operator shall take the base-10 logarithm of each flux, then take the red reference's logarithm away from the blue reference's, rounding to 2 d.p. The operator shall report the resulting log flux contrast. -0.07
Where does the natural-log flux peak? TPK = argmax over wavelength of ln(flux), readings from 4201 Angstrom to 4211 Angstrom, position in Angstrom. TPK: 4209.0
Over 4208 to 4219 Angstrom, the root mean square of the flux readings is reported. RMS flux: 6.9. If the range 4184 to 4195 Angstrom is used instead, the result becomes 6.6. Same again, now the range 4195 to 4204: 6.6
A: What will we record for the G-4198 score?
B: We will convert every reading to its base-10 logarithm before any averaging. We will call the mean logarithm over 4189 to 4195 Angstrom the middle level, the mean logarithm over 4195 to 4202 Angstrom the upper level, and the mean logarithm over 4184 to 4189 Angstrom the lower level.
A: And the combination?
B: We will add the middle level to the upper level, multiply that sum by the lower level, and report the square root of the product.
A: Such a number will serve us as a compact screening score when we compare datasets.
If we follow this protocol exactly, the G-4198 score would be 1.16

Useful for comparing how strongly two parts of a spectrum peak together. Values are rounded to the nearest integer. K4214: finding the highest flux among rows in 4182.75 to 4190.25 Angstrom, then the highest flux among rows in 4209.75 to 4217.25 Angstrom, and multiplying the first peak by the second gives 49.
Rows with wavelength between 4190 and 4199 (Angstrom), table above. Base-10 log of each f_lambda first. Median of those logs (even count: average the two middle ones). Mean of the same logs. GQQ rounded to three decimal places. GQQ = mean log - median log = 0.003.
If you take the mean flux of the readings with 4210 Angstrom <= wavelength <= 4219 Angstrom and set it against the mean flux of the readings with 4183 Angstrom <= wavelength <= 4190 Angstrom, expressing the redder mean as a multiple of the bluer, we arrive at 1.06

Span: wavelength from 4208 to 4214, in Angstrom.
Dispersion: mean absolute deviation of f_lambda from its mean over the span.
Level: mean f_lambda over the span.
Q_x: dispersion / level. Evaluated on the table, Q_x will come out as 0.054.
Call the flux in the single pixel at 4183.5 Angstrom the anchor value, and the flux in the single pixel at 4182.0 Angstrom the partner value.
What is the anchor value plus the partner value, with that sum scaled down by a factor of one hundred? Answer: 0.112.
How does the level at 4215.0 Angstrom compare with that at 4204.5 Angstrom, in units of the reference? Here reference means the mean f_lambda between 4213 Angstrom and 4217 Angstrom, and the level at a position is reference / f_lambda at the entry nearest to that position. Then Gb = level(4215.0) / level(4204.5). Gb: 0.85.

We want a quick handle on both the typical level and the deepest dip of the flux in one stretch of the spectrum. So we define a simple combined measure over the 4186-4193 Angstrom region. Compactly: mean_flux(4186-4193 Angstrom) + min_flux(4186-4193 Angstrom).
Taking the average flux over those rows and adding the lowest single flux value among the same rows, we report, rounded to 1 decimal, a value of 12.8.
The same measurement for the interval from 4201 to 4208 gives 11.5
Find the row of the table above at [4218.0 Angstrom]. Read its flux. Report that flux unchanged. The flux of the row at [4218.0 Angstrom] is 7.78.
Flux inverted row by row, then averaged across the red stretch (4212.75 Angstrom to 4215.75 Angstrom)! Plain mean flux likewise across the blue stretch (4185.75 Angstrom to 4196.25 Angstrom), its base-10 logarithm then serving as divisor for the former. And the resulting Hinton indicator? 0.193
